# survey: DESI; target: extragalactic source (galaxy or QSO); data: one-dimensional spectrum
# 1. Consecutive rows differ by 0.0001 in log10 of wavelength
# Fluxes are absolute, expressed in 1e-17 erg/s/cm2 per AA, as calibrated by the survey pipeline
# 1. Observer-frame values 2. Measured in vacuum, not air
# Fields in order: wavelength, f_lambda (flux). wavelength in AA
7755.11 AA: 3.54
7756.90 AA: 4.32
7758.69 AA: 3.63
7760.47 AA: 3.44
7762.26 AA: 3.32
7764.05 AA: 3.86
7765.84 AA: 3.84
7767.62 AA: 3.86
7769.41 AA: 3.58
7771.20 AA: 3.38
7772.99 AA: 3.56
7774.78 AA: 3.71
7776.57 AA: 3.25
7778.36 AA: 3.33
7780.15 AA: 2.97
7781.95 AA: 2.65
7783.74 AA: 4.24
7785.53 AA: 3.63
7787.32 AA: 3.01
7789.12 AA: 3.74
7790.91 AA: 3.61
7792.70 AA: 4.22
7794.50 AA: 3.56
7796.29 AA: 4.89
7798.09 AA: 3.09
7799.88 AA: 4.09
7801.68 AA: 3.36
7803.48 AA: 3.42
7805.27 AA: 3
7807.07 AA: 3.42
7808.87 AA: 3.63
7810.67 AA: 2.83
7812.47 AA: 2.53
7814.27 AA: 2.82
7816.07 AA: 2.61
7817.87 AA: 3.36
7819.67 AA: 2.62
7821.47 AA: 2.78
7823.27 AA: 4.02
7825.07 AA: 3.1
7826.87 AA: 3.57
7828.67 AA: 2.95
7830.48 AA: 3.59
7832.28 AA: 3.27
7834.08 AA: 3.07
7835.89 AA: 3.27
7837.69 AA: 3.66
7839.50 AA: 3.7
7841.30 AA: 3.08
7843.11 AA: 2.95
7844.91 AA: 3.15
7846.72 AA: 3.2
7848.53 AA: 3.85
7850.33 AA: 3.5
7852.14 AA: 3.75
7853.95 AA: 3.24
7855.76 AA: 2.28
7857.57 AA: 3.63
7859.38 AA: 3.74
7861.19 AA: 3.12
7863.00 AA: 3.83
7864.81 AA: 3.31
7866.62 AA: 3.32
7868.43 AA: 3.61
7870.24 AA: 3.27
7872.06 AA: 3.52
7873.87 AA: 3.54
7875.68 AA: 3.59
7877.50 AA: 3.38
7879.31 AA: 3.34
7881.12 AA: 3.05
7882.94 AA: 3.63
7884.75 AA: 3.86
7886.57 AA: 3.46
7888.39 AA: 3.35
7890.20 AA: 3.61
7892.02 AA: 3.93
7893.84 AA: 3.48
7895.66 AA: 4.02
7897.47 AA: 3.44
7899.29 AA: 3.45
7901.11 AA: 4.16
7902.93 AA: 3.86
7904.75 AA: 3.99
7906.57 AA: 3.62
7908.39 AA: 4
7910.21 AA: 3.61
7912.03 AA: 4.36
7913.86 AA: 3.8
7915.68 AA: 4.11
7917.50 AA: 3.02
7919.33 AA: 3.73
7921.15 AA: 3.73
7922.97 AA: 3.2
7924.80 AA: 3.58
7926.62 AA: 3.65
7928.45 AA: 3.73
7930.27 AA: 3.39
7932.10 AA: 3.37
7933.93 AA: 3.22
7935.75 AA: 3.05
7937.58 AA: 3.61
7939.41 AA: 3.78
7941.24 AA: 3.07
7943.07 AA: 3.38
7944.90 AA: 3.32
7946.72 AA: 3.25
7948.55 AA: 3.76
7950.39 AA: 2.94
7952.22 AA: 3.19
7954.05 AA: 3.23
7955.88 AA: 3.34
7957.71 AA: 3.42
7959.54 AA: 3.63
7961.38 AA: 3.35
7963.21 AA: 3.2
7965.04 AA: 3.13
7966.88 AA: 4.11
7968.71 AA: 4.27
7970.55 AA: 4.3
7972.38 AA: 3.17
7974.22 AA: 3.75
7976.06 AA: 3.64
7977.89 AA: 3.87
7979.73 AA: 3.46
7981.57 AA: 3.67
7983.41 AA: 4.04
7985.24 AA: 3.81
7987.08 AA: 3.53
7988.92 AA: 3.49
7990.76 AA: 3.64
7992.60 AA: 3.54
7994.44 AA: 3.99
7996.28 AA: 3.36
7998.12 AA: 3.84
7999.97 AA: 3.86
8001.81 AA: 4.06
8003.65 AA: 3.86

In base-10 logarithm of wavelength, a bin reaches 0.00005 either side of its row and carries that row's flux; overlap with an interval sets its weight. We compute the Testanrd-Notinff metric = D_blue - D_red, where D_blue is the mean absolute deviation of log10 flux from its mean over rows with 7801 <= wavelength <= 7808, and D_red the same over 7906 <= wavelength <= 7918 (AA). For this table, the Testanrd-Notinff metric -0.02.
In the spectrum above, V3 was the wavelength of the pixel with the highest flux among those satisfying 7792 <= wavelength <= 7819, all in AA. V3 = 7796.29 AA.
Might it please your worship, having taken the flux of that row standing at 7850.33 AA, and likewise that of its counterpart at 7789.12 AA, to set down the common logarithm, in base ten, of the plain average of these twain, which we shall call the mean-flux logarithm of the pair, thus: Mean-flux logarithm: 0.56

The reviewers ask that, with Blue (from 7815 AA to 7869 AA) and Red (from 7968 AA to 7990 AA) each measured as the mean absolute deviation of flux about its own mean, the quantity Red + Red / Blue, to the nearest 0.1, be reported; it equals 1.0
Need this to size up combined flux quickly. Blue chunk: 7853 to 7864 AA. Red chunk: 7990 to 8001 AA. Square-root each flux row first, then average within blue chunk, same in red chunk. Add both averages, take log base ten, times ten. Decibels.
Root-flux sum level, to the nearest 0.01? 5.72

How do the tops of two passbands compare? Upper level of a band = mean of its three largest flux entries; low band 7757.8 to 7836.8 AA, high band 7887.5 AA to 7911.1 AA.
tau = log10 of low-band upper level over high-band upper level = 0.04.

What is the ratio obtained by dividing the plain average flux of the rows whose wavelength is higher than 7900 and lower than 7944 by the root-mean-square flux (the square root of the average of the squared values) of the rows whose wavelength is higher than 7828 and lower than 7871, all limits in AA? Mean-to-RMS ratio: 1.08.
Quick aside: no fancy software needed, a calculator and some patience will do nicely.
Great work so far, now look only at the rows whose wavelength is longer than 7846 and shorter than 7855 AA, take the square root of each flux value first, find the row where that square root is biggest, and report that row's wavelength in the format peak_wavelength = 7848.53 AA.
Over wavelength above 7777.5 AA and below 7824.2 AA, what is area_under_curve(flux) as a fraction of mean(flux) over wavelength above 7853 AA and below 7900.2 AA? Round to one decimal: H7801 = 45.4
